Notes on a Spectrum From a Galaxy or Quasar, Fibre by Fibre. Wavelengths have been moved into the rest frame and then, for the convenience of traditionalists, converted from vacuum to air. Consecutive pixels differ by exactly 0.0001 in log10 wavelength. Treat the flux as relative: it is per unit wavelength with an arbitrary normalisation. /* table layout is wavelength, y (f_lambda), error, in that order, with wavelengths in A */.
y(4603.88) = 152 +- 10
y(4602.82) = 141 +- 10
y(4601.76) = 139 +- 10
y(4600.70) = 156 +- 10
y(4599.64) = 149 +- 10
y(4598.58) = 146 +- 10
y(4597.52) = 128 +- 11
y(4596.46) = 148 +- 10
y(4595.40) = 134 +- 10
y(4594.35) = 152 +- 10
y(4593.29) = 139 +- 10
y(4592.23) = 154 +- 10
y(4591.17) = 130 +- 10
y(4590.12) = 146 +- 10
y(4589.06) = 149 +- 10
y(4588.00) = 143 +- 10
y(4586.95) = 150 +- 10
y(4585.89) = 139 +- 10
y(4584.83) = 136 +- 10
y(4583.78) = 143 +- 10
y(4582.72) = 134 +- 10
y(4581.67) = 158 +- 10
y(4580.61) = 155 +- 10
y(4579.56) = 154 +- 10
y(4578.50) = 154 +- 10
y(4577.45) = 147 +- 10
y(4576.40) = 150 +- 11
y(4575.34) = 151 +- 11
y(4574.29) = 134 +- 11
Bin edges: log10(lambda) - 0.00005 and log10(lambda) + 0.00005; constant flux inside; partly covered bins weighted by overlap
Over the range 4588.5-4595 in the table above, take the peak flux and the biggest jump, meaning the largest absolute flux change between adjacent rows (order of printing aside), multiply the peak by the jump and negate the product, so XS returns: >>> -3696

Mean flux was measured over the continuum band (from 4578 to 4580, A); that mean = 154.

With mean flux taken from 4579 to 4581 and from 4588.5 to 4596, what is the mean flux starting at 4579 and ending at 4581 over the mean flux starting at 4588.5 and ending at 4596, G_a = 1.08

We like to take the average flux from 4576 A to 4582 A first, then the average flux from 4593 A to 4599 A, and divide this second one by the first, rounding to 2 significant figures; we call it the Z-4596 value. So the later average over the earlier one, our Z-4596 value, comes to 0.92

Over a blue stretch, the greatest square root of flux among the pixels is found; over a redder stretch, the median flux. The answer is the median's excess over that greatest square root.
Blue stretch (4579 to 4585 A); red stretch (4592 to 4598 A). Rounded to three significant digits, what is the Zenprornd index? 131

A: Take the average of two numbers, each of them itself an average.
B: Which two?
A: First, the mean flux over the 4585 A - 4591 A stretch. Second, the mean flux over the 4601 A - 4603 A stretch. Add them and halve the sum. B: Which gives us 143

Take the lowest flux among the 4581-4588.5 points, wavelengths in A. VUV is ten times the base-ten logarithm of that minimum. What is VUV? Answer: 21.3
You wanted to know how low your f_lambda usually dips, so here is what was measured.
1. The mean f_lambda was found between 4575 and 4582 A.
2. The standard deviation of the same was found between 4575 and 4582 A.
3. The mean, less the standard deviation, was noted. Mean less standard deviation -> 149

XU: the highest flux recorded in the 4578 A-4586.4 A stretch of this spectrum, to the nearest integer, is 158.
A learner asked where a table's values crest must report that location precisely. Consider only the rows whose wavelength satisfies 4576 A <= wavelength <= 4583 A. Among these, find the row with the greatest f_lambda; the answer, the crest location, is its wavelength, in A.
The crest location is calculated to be 4581.67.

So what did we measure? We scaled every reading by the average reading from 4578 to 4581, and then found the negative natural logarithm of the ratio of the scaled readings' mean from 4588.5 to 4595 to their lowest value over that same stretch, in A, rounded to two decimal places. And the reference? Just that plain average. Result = -0.11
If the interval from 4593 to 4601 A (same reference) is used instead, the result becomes -0.12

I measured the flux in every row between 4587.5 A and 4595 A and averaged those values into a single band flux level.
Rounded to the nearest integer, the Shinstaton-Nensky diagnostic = 145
